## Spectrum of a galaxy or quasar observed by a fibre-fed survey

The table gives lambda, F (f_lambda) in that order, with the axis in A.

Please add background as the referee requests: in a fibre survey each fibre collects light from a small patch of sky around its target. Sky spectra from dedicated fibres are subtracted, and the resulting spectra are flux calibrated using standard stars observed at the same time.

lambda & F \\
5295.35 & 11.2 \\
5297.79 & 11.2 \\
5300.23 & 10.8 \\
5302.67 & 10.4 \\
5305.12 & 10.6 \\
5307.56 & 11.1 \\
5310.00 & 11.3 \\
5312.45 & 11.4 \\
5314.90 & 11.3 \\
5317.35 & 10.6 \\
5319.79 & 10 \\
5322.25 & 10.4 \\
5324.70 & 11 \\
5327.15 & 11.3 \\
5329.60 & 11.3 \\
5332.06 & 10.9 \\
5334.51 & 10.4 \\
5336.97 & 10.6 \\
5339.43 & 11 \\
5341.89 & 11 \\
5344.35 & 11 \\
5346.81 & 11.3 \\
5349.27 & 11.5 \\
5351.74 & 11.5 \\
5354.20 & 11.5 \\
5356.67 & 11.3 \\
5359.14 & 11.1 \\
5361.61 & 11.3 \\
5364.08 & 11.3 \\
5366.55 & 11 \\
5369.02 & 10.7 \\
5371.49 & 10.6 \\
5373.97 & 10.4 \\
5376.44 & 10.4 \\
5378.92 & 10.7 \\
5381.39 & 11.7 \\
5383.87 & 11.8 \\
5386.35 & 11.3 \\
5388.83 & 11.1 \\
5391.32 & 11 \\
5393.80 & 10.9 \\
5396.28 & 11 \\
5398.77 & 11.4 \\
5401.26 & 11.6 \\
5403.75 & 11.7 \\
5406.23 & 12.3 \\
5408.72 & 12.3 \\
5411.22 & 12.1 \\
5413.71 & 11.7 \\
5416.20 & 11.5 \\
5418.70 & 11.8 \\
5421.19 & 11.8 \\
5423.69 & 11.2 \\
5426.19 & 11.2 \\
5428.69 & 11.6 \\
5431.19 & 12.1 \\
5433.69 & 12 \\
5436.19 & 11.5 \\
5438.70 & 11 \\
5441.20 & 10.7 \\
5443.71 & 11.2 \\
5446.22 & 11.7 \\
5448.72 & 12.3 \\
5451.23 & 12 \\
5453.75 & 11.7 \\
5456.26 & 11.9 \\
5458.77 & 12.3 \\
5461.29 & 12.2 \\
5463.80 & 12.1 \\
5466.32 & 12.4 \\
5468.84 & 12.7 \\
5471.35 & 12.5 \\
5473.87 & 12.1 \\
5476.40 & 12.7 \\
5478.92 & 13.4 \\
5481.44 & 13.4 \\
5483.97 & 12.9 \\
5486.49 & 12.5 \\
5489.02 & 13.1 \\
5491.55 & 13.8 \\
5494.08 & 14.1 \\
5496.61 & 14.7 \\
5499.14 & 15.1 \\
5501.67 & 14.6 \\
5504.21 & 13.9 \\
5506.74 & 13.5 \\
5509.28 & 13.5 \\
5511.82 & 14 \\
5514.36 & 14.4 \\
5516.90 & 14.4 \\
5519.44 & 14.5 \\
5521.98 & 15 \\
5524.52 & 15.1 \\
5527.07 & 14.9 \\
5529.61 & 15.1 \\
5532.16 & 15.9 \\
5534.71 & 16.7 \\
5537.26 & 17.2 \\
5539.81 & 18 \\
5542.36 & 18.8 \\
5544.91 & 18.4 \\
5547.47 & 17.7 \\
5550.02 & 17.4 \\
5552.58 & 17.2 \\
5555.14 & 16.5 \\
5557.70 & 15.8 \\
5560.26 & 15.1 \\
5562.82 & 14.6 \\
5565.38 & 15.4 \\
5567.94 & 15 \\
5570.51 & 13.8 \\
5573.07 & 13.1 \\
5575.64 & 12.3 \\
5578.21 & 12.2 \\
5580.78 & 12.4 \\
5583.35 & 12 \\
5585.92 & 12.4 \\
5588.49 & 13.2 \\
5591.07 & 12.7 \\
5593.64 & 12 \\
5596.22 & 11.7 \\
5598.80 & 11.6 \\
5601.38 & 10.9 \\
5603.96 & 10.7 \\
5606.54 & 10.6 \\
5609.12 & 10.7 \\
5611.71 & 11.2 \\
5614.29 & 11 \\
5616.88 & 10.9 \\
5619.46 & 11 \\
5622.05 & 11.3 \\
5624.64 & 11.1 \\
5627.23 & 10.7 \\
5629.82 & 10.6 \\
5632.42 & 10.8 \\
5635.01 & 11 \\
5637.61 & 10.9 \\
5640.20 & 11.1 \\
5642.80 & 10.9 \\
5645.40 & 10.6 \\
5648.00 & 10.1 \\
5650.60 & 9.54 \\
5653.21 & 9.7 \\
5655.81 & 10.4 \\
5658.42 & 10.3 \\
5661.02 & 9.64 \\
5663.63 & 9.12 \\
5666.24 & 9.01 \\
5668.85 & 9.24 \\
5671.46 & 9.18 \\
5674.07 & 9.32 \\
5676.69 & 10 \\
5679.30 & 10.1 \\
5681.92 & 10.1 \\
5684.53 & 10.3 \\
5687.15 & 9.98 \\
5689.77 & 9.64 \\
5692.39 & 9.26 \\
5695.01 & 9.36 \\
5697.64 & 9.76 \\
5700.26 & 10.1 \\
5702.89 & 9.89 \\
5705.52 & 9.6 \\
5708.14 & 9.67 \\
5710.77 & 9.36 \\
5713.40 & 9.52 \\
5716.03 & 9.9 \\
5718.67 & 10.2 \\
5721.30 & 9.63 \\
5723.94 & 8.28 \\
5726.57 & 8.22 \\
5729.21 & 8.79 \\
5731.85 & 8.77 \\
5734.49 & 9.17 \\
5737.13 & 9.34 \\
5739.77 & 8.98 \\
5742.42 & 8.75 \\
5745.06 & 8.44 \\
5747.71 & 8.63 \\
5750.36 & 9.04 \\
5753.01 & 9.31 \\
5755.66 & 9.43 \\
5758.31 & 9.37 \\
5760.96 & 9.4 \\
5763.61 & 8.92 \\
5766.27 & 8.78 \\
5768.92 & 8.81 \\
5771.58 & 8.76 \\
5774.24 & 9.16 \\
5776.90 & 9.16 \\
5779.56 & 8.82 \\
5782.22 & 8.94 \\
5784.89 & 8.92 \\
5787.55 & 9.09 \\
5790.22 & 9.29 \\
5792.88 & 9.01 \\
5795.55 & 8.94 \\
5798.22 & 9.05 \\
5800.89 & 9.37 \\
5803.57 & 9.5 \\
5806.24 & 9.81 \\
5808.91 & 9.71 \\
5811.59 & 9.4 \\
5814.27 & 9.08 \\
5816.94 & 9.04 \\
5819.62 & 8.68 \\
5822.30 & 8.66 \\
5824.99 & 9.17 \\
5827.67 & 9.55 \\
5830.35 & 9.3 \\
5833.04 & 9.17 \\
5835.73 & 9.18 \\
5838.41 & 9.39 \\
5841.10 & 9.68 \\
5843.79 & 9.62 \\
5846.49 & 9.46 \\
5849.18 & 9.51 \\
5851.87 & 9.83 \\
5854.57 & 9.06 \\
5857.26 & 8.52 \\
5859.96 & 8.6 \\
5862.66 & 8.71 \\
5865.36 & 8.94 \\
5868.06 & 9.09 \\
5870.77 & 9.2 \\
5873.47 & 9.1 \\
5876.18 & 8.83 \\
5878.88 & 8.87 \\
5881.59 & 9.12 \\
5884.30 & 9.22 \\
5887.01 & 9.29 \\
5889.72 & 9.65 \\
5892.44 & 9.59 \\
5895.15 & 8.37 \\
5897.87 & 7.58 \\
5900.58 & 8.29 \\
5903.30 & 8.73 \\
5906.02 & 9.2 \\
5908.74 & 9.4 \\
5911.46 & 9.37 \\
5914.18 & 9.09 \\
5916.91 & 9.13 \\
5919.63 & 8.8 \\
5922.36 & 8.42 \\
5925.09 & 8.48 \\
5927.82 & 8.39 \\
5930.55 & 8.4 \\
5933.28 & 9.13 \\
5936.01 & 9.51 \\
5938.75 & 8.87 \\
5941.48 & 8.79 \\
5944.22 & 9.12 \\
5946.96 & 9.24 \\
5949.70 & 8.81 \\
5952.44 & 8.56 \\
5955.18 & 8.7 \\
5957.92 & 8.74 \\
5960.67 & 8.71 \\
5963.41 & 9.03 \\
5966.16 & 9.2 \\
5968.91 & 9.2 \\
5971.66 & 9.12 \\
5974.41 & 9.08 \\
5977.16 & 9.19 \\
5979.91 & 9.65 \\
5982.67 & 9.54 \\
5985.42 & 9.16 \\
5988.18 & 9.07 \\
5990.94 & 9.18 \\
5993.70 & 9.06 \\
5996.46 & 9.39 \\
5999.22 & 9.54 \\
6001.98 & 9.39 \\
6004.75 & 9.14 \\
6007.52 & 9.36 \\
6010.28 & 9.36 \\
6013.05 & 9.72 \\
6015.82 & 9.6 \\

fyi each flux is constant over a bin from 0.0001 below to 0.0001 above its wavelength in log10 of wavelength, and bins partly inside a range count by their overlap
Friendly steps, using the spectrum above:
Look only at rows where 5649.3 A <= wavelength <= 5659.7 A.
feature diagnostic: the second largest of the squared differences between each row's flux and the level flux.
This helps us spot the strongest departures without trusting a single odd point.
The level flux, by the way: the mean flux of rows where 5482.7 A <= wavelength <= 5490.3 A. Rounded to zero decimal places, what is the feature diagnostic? 10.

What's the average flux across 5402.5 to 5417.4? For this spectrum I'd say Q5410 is 11.9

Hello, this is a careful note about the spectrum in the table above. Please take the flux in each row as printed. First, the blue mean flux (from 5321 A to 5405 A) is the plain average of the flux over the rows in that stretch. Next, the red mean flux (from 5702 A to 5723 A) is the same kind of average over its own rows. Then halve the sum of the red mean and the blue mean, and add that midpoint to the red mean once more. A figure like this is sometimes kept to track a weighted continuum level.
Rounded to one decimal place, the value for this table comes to 20.1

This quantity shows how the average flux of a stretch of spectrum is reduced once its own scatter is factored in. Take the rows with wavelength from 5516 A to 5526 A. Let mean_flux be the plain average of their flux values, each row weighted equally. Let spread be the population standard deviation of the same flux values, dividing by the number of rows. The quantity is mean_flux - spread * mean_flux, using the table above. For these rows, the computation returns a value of 10.3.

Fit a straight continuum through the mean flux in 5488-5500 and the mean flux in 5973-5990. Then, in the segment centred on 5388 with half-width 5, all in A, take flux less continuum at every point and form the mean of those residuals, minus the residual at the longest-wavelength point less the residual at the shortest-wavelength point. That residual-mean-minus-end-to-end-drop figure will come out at -3.2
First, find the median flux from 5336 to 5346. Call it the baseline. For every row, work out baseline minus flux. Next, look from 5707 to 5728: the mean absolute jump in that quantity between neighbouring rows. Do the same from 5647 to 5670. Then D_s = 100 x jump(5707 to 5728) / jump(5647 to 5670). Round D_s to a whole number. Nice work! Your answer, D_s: 118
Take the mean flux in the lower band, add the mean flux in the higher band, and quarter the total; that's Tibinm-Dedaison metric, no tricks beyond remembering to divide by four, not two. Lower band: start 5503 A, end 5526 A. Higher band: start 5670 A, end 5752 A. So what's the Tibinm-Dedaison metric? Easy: 5.9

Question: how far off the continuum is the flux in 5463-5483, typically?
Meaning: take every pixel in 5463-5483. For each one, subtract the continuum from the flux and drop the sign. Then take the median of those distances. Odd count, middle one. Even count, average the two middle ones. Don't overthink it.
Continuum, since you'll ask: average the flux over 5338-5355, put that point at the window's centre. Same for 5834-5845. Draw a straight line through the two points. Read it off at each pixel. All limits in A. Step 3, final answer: 1.8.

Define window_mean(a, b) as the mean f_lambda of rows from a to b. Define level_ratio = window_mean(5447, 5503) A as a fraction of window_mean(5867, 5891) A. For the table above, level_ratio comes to 1.4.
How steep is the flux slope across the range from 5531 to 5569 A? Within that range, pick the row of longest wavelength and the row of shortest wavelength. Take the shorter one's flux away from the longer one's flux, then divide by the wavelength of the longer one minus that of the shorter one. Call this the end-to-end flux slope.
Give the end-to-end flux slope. -0.025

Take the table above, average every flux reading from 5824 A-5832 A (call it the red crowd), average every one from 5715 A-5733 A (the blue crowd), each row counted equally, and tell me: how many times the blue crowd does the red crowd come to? 1.0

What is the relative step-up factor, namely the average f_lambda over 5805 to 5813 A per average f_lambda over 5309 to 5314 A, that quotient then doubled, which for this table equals 1.70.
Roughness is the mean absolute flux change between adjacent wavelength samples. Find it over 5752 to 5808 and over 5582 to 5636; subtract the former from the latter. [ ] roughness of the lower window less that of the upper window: 0.14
